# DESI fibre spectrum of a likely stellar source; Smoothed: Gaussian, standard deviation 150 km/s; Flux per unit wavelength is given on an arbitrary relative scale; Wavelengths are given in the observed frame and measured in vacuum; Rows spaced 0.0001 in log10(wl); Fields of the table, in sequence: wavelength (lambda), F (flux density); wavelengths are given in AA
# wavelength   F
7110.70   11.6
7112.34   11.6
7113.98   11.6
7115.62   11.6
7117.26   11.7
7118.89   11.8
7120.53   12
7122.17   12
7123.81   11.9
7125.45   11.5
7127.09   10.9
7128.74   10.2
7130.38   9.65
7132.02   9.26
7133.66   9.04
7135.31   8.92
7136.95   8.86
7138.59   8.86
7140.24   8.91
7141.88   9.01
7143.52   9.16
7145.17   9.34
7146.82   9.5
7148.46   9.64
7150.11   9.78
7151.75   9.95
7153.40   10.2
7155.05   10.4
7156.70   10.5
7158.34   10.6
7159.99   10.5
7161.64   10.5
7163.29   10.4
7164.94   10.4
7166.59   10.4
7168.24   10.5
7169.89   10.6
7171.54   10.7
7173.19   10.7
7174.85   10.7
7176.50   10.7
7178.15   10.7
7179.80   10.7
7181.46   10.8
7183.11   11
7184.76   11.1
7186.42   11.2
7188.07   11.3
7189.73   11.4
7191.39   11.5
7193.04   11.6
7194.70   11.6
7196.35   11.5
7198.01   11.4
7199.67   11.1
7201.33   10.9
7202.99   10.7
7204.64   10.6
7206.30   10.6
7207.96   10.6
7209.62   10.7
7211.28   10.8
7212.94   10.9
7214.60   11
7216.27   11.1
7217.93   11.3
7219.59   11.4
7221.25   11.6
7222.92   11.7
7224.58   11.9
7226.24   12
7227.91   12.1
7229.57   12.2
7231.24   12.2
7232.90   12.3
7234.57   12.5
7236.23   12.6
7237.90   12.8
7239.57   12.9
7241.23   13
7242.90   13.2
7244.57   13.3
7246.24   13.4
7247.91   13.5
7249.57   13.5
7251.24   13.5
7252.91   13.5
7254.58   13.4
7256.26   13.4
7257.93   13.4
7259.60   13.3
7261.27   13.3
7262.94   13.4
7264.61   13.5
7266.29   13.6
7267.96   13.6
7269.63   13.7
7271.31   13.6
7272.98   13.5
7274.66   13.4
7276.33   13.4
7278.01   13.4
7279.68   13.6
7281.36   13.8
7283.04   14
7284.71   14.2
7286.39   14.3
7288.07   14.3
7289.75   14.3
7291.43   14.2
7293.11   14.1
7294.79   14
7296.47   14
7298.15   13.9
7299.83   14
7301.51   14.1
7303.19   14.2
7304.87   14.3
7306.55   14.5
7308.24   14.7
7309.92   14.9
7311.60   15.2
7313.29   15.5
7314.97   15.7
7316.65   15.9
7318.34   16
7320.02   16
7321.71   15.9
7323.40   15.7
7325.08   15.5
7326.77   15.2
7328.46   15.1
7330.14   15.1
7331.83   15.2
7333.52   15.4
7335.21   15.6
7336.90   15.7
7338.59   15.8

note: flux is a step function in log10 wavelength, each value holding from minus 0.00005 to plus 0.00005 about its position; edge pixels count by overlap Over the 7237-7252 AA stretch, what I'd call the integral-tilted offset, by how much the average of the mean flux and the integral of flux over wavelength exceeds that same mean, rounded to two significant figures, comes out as 93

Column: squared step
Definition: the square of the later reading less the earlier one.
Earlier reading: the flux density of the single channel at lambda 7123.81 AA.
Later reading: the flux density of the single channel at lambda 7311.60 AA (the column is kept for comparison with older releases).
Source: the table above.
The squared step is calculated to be 11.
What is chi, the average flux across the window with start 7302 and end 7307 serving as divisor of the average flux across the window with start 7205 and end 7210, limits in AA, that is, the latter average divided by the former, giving 0.74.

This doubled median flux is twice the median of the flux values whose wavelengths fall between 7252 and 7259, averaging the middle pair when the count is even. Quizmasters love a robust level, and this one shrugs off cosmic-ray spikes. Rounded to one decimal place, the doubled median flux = 26.8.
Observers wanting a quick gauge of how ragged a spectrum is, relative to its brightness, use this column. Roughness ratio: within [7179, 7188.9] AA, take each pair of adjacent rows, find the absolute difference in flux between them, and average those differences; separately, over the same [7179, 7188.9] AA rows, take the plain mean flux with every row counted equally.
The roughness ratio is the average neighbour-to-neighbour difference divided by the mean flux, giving 0.011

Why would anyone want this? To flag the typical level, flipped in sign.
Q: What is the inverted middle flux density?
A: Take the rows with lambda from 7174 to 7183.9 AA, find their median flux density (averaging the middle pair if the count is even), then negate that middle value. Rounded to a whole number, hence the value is -11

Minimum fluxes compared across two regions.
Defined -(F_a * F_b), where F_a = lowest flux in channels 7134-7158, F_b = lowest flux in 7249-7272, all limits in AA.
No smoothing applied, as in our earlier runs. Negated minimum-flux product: -118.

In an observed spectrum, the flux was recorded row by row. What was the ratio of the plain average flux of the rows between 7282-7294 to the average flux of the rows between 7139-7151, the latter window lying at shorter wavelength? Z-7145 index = 1.52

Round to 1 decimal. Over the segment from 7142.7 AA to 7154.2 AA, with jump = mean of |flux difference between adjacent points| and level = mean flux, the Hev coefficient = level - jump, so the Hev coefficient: 9.5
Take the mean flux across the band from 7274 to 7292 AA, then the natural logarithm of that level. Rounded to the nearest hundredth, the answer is 2.63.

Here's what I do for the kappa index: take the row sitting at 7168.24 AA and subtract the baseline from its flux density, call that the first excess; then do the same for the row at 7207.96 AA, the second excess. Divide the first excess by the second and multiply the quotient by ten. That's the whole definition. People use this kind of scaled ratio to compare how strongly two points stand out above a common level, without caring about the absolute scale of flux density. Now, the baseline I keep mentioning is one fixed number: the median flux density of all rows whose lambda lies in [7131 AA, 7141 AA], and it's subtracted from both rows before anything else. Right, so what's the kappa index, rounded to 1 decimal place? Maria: 9.4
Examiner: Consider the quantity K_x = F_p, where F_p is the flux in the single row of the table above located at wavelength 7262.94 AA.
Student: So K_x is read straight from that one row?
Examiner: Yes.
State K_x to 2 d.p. 13.40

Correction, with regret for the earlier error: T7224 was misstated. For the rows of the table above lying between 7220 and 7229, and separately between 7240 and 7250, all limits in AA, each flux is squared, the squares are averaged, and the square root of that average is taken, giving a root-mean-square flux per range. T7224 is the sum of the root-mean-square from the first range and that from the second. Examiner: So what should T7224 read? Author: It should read 25.2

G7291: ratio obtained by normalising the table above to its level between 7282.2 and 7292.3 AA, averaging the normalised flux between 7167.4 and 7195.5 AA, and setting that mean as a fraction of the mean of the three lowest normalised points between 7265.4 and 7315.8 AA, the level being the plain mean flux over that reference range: 0.82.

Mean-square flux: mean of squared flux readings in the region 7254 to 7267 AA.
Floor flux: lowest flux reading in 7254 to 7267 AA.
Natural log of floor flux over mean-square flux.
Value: -2.60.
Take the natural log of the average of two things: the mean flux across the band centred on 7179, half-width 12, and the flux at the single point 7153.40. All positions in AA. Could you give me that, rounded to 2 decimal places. 2.35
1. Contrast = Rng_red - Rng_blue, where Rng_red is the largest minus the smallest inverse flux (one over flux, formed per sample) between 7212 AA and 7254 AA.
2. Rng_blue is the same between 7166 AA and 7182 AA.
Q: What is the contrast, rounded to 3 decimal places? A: 0.014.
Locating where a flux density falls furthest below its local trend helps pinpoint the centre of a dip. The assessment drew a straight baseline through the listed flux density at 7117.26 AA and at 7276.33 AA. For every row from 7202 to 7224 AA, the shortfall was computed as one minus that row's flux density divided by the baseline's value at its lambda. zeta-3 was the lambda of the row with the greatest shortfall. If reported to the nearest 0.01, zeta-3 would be 7207.96 AA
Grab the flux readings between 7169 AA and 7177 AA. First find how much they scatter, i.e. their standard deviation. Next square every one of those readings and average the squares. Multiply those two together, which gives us 5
